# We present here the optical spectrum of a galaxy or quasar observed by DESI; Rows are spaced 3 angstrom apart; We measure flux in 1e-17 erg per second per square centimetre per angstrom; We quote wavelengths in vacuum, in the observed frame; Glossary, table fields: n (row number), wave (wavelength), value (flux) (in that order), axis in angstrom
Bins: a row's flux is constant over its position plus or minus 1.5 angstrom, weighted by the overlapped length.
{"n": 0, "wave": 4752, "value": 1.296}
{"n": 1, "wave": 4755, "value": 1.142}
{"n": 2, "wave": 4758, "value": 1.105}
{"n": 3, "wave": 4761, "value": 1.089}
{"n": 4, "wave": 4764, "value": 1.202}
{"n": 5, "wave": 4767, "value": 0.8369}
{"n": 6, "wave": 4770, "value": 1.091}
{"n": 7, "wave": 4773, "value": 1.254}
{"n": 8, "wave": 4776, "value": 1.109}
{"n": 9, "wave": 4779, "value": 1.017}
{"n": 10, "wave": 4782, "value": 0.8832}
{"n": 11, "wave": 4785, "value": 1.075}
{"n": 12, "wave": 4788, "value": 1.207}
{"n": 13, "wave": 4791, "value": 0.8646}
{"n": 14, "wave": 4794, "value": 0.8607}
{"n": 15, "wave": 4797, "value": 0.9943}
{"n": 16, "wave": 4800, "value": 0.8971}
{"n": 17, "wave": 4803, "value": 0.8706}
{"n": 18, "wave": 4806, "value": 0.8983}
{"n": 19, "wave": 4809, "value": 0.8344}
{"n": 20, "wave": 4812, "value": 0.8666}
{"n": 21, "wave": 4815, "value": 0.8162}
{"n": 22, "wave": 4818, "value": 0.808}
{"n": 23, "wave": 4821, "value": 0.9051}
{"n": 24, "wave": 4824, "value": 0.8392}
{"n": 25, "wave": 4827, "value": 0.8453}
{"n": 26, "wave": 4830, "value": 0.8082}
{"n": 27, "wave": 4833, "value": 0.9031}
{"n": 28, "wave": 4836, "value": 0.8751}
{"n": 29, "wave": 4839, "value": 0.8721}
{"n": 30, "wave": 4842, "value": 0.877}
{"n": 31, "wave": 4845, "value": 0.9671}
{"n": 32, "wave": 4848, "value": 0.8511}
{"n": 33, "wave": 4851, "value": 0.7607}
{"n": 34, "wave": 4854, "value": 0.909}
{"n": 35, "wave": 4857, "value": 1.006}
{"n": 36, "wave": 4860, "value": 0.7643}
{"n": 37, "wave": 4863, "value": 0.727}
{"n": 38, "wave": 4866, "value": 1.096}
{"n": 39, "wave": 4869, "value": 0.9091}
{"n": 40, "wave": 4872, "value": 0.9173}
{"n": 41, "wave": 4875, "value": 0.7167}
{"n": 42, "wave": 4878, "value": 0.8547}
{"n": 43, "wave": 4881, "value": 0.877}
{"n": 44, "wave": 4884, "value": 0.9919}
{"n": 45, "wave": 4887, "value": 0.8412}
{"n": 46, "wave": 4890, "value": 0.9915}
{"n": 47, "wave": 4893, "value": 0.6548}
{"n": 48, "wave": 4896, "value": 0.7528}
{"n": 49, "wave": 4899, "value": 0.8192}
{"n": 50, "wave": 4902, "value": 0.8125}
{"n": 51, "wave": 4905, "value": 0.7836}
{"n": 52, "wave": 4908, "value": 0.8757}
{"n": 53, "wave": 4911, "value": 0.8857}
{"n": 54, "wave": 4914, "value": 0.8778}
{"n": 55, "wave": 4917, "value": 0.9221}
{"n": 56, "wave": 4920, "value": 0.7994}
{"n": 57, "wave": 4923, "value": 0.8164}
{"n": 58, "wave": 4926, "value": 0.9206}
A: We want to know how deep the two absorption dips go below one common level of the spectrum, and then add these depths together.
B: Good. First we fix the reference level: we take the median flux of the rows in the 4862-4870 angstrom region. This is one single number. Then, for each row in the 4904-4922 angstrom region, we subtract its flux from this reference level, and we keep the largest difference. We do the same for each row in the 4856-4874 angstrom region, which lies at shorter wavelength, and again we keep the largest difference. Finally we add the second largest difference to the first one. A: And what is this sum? 0.31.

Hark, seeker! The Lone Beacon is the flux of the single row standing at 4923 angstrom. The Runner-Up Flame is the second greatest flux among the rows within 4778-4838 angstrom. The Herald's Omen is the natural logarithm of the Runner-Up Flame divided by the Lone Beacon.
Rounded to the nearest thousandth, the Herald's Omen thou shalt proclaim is 0.275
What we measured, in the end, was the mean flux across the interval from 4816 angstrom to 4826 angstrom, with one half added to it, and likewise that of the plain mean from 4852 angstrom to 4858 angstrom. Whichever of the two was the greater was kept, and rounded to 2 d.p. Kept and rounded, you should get 1.35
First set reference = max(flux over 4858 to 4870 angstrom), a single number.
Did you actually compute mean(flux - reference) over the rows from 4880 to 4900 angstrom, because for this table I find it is -0.249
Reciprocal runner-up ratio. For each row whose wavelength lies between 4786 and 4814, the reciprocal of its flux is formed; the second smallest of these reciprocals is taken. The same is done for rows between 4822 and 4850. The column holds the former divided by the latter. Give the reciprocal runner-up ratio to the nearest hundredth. 0.91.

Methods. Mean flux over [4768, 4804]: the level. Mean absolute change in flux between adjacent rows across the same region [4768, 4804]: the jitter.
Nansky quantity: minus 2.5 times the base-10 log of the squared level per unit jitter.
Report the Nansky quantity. -2.21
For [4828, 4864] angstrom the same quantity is -2.33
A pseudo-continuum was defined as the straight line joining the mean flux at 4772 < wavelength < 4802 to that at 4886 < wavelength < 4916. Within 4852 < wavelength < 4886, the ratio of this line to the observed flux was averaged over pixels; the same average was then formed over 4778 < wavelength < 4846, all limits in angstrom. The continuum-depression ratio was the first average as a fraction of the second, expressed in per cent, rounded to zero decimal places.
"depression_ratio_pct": 93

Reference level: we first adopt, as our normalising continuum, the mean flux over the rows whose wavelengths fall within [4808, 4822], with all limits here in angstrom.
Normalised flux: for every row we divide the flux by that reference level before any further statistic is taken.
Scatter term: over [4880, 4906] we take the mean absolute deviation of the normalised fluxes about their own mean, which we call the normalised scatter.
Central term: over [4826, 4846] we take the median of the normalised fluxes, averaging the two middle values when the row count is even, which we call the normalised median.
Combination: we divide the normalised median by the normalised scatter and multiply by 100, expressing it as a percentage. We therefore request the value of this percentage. 1102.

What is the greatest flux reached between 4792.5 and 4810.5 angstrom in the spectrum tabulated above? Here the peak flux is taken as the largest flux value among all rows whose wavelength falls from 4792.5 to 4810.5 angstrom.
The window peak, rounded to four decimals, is 0.9943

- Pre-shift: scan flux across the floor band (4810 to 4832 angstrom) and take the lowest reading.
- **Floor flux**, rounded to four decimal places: 0.8080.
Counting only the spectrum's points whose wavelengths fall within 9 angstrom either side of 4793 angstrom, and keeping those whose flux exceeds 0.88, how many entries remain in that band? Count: 4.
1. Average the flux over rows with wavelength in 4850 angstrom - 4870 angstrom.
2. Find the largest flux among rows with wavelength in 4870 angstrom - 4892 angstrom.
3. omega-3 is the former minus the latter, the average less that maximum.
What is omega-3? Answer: -0.11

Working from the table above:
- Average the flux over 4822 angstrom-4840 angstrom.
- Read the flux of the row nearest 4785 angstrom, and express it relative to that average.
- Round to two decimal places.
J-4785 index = 1.25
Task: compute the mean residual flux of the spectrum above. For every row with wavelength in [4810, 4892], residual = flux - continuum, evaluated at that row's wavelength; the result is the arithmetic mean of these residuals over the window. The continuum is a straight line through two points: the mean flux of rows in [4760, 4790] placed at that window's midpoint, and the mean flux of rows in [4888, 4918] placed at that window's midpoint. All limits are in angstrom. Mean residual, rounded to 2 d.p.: -0.06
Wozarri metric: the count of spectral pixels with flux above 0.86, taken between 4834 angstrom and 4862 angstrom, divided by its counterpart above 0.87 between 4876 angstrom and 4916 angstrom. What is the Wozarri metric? 1.0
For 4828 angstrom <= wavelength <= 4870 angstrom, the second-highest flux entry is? 1.006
